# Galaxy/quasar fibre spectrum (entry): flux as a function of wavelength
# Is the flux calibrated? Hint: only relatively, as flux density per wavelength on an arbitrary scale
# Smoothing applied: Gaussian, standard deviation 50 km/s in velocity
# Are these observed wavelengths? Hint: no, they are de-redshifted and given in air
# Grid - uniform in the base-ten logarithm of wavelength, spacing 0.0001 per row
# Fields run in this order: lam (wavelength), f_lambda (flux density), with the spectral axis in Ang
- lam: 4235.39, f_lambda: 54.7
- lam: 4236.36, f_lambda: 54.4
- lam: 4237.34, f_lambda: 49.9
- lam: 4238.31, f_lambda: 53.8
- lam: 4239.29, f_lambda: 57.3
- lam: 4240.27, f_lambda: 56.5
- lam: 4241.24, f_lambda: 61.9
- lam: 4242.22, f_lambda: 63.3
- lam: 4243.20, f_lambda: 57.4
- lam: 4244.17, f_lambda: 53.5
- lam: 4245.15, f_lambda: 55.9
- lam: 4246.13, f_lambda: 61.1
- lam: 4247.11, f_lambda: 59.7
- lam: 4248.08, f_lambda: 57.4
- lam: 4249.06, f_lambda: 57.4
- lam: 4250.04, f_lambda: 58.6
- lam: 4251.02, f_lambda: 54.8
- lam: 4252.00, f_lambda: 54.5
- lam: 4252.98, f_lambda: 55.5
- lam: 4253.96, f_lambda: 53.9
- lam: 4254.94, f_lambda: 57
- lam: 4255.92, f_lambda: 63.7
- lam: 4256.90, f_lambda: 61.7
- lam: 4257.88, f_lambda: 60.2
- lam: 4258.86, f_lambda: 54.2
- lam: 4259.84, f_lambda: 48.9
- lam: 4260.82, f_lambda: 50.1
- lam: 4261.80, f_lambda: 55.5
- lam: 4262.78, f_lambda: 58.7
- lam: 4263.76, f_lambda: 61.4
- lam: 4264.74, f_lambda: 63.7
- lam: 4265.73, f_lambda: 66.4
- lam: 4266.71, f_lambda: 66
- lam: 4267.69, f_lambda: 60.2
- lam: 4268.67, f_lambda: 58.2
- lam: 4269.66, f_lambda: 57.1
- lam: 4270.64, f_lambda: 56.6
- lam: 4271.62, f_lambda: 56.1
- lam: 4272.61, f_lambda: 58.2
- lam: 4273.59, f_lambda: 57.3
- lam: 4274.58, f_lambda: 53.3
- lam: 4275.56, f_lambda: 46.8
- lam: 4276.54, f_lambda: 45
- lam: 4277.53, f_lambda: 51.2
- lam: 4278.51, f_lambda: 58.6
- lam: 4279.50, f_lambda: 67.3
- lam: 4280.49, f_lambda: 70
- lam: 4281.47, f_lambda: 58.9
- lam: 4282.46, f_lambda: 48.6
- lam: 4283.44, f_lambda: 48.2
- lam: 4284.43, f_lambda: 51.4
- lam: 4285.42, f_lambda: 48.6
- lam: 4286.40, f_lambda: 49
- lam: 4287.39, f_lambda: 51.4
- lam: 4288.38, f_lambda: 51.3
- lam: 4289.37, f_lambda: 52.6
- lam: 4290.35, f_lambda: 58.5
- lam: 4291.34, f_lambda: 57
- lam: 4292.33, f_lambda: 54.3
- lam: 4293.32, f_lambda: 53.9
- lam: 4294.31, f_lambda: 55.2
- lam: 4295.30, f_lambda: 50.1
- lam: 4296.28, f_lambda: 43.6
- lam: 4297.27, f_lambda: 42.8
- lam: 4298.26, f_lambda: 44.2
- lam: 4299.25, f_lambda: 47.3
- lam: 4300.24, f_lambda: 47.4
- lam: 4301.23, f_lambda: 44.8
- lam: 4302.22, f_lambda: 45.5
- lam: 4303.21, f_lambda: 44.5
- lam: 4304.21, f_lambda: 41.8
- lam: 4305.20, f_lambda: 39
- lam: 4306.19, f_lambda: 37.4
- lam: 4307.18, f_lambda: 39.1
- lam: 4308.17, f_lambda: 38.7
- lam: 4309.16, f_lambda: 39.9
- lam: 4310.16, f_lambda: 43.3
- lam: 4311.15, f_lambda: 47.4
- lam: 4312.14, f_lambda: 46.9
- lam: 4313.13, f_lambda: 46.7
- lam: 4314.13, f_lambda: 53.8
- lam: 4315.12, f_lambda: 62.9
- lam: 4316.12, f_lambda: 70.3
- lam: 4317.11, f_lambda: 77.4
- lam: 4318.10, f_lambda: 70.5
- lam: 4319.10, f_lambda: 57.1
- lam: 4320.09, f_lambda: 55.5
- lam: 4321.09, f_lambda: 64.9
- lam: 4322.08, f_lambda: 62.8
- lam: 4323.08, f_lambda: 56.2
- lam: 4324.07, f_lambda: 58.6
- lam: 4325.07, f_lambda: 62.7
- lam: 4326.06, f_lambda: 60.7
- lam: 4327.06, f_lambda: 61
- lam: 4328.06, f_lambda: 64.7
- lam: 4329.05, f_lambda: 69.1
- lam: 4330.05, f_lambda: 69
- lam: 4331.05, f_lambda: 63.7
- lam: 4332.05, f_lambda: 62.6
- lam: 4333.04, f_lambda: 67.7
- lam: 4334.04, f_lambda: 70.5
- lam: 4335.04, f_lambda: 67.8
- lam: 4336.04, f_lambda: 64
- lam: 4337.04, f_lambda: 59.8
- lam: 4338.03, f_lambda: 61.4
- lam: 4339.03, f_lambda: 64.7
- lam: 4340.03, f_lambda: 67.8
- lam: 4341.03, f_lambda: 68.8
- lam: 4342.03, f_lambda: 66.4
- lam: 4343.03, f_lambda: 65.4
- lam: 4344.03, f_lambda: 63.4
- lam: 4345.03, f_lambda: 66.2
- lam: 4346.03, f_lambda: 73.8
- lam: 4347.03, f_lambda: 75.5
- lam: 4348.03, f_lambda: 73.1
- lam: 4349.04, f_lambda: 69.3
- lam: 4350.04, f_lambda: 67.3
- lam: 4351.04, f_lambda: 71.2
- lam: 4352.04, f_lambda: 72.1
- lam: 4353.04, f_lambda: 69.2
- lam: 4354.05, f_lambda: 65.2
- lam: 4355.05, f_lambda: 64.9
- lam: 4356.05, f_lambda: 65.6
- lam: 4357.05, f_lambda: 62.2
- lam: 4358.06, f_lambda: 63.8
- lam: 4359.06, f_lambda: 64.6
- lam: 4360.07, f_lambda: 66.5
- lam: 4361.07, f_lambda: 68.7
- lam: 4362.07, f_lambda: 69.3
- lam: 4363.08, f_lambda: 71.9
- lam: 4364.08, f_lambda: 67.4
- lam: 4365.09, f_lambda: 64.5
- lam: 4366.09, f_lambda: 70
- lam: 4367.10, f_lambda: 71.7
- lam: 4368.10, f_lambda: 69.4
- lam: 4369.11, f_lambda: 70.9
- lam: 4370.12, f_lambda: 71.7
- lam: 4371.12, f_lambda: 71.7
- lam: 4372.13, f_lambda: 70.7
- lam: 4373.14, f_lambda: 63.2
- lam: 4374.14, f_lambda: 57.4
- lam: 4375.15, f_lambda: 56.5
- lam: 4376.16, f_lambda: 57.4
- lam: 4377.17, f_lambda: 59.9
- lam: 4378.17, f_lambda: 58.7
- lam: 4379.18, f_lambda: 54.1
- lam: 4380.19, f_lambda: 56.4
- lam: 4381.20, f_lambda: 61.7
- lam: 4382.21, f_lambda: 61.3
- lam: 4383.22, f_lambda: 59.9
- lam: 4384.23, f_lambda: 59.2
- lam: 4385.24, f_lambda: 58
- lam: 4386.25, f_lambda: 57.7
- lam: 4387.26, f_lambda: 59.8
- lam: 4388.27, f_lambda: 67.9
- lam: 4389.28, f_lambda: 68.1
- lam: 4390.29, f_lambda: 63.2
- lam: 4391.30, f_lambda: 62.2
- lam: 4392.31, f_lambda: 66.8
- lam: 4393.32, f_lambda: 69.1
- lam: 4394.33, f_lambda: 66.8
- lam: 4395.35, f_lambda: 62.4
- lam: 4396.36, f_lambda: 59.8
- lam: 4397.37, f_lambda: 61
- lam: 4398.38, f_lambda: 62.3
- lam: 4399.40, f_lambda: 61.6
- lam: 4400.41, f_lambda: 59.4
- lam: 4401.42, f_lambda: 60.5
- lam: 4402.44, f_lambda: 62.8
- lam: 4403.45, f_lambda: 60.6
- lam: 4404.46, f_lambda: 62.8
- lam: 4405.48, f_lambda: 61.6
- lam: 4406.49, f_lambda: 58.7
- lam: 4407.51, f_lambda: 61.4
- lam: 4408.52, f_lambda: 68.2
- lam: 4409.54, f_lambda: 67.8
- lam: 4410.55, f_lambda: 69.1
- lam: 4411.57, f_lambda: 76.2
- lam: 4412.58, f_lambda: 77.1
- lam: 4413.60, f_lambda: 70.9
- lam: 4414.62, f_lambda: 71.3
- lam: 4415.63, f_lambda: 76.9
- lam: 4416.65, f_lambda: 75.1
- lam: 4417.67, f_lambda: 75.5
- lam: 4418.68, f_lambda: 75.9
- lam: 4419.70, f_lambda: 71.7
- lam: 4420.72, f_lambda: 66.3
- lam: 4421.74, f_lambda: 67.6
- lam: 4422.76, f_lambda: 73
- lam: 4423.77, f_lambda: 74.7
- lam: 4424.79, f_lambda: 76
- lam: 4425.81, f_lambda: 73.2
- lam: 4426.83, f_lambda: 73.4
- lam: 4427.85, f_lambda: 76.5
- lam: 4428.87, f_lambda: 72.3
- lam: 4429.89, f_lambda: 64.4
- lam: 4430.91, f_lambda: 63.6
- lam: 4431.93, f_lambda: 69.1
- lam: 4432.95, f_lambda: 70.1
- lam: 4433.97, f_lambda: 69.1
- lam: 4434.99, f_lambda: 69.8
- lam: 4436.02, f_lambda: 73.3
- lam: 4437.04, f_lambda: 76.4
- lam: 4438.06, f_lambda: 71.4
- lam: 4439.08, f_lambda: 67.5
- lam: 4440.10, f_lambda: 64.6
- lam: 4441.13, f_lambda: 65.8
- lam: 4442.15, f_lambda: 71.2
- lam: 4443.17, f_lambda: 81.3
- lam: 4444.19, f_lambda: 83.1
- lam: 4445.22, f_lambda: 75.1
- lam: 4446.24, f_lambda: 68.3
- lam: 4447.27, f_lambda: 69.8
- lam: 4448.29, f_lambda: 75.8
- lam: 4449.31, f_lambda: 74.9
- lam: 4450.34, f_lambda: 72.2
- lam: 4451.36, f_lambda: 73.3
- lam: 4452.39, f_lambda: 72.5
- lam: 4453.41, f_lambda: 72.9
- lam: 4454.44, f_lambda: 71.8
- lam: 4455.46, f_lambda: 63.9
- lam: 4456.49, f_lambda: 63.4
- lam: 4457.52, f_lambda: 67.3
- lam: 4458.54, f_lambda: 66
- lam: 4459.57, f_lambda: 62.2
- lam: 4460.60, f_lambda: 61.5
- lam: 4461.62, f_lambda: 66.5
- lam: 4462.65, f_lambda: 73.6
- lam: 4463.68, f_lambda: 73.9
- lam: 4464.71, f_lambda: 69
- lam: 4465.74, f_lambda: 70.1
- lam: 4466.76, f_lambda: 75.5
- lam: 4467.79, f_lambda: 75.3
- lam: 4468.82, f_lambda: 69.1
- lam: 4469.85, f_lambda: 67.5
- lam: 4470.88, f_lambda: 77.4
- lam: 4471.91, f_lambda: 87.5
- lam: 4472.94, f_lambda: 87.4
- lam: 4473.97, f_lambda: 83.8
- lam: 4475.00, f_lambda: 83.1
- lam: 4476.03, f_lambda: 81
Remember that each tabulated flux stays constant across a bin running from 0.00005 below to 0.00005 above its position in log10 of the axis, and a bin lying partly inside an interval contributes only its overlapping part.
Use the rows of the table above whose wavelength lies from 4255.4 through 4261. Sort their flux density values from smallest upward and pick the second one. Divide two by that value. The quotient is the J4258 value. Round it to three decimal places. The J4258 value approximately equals 0.040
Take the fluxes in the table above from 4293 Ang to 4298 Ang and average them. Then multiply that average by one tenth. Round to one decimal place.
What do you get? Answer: 4.9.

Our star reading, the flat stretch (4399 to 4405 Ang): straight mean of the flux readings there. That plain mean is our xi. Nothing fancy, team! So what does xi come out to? 61.3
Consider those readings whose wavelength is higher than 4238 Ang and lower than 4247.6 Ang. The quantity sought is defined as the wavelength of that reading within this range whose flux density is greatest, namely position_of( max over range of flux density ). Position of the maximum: 4242.22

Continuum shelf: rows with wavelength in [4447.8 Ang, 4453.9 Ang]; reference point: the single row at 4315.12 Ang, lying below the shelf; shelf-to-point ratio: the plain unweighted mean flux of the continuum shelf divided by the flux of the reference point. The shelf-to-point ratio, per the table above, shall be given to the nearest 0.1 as 1.2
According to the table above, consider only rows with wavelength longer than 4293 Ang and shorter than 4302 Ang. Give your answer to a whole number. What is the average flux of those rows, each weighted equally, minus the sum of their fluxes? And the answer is -382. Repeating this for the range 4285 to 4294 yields -424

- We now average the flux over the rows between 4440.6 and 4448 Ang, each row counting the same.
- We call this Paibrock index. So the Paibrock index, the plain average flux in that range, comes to 74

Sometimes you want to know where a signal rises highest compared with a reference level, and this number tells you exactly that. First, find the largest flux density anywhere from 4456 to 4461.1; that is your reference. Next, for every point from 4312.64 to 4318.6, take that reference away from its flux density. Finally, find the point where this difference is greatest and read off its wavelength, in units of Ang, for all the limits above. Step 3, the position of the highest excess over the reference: 4317.11 Ang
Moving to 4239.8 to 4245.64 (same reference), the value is 4242.22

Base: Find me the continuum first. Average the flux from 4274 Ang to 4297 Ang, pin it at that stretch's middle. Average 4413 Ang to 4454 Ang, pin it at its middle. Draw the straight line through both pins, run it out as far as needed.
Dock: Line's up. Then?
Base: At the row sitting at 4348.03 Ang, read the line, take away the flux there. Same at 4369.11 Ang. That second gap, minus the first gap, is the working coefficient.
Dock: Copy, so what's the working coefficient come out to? 4.9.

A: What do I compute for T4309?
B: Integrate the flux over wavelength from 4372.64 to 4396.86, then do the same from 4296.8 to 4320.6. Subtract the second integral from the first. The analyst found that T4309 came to 307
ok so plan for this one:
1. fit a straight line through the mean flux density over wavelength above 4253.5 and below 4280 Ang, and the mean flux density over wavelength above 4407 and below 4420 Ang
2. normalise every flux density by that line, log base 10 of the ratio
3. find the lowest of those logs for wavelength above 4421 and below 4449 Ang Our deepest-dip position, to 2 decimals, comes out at 4430.91 Ang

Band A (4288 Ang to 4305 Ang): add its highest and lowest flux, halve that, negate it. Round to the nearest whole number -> -50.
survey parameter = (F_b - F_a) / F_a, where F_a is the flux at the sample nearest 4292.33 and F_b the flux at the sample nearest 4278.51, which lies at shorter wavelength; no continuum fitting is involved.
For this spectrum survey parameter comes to 0.08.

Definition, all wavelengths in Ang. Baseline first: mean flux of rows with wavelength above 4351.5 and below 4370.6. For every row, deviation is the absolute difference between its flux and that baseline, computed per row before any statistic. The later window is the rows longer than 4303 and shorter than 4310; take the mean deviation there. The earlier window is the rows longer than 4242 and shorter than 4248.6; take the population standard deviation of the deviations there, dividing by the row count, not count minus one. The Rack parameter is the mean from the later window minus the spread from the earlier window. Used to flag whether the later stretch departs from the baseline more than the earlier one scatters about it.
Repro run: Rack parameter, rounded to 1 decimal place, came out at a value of 24.8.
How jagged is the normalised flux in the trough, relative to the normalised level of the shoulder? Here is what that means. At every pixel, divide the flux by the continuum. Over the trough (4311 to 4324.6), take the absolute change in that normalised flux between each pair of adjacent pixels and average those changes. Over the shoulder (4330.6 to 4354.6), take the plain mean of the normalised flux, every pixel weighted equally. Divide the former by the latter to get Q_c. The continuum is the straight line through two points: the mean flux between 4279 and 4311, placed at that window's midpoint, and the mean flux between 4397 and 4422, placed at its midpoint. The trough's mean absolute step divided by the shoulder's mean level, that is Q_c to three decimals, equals 0.091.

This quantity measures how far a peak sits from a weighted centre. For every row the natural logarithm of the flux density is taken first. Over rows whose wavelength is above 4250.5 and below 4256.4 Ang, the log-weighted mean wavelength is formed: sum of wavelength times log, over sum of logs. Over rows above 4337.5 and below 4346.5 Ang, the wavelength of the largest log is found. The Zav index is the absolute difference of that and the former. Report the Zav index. 92.5 Ang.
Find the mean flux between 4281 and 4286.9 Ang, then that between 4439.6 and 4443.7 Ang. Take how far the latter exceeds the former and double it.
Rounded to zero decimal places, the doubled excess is 40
